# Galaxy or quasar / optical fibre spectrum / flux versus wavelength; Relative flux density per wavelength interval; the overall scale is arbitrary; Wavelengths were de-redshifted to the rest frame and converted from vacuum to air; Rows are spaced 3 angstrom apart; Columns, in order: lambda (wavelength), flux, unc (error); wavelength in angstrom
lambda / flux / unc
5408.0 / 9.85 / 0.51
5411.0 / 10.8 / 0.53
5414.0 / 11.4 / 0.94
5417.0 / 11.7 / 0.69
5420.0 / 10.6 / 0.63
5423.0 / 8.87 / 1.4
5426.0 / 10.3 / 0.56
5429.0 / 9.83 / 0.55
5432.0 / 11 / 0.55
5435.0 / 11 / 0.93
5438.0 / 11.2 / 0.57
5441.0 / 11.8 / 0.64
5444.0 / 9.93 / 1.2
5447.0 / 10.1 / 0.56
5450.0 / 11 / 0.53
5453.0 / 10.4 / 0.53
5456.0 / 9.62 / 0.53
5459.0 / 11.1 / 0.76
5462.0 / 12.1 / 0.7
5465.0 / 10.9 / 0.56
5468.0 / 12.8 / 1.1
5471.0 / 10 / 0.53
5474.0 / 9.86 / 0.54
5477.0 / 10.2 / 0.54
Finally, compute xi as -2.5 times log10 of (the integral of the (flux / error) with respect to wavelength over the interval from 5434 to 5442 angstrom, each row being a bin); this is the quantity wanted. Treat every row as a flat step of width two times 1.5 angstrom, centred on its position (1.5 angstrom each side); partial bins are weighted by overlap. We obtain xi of -5.32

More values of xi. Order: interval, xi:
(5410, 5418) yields -5.28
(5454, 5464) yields -5.57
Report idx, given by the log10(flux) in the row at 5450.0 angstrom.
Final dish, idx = 1.04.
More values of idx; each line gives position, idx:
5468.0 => 1.11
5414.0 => 1.06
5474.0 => 0.99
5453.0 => 1.02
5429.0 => 0.99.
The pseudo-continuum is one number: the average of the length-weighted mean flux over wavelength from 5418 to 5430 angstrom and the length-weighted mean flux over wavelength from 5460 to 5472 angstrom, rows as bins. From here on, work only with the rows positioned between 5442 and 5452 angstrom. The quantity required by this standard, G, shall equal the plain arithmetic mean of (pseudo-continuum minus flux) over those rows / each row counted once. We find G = 0.4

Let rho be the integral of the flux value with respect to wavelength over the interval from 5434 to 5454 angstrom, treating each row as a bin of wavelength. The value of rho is 216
